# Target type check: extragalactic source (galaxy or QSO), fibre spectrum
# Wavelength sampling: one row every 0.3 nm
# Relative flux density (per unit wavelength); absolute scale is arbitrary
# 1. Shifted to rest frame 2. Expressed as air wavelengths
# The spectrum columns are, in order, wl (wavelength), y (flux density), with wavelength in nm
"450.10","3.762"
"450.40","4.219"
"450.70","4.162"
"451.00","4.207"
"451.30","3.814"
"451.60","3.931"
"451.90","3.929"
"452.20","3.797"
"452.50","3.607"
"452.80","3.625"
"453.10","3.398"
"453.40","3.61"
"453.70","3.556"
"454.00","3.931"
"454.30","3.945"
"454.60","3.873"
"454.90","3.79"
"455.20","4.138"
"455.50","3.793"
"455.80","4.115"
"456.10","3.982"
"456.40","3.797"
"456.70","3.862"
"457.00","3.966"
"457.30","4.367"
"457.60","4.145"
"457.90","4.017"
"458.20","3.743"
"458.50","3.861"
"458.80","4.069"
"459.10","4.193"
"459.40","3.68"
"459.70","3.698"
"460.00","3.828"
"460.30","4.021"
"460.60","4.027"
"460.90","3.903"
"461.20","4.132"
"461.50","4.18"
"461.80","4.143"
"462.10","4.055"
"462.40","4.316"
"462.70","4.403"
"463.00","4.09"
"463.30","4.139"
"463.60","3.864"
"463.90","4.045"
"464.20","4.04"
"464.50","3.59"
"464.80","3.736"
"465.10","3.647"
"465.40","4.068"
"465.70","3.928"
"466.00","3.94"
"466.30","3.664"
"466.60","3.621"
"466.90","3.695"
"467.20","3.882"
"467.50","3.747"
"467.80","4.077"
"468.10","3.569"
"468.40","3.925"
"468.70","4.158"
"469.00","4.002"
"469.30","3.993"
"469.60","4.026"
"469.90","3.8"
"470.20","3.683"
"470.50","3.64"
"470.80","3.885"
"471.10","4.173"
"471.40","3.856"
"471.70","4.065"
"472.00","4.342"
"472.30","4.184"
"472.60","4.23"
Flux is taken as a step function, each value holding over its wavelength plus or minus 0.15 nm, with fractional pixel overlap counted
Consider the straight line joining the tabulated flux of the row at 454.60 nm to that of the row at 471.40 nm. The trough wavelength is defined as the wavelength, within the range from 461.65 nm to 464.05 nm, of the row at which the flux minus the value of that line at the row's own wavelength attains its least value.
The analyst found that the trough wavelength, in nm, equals 463.60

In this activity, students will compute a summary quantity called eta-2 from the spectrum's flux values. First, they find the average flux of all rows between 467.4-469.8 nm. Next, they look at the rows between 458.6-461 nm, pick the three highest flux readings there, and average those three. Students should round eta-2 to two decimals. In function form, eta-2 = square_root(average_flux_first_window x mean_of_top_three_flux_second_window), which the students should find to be 4.02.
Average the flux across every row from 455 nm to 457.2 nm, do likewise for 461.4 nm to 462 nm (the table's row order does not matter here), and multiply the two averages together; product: 16.4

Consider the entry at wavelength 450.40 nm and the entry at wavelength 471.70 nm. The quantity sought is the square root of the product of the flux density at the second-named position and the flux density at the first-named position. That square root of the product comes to 4.14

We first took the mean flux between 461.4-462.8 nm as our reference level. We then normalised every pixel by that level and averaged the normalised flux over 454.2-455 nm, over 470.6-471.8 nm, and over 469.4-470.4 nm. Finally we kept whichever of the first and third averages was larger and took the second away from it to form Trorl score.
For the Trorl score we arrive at -0.03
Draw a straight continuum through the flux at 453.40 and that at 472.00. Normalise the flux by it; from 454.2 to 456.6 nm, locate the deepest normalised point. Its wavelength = 456.40 nm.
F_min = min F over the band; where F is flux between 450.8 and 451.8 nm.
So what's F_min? 3.814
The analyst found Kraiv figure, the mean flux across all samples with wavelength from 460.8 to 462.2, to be 4.1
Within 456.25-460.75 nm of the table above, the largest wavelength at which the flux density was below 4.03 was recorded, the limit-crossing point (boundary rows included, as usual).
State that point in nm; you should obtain 460.60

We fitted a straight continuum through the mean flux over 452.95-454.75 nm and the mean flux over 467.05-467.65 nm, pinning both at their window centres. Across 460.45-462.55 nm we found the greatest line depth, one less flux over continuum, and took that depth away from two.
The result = 2.04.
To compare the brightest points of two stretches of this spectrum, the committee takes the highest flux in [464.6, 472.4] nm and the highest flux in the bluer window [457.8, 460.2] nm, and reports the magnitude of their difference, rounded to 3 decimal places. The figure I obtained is 0.149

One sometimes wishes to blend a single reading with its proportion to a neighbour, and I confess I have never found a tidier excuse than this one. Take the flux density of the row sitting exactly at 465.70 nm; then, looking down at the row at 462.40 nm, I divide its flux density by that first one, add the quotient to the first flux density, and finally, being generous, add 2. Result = 7.03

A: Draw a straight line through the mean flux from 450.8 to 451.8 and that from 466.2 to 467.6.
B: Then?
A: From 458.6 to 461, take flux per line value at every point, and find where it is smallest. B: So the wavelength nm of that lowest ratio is 459.40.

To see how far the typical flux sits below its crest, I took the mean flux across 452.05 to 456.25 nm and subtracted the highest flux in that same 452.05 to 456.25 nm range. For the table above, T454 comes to -0.34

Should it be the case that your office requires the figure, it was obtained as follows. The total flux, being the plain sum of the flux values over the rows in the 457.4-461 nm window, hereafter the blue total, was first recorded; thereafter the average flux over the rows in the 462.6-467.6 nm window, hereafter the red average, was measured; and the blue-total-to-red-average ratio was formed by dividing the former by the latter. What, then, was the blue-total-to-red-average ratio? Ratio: 12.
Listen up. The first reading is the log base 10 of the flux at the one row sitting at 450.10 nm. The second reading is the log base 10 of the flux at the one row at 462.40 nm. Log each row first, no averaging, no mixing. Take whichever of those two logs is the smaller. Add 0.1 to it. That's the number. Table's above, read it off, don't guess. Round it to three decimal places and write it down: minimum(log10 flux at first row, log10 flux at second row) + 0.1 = 0.675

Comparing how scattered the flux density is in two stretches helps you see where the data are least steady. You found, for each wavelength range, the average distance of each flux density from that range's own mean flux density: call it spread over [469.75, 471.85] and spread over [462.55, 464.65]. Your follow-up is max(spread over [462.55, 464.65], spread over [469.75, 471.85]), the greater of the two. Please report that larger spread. 0.170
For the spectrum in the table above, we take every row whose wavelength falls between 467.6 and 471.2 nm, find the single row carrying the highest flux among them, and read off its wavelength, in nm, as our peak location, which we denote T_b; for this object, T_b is 471.10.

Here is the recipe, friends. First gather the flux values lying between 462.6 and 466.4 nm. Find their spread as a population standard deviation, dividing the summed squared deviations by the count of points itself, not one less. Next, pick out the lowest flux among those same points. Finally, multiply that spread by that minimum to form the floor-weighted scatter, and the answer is 0.800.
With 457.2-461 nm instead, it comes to 0.723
